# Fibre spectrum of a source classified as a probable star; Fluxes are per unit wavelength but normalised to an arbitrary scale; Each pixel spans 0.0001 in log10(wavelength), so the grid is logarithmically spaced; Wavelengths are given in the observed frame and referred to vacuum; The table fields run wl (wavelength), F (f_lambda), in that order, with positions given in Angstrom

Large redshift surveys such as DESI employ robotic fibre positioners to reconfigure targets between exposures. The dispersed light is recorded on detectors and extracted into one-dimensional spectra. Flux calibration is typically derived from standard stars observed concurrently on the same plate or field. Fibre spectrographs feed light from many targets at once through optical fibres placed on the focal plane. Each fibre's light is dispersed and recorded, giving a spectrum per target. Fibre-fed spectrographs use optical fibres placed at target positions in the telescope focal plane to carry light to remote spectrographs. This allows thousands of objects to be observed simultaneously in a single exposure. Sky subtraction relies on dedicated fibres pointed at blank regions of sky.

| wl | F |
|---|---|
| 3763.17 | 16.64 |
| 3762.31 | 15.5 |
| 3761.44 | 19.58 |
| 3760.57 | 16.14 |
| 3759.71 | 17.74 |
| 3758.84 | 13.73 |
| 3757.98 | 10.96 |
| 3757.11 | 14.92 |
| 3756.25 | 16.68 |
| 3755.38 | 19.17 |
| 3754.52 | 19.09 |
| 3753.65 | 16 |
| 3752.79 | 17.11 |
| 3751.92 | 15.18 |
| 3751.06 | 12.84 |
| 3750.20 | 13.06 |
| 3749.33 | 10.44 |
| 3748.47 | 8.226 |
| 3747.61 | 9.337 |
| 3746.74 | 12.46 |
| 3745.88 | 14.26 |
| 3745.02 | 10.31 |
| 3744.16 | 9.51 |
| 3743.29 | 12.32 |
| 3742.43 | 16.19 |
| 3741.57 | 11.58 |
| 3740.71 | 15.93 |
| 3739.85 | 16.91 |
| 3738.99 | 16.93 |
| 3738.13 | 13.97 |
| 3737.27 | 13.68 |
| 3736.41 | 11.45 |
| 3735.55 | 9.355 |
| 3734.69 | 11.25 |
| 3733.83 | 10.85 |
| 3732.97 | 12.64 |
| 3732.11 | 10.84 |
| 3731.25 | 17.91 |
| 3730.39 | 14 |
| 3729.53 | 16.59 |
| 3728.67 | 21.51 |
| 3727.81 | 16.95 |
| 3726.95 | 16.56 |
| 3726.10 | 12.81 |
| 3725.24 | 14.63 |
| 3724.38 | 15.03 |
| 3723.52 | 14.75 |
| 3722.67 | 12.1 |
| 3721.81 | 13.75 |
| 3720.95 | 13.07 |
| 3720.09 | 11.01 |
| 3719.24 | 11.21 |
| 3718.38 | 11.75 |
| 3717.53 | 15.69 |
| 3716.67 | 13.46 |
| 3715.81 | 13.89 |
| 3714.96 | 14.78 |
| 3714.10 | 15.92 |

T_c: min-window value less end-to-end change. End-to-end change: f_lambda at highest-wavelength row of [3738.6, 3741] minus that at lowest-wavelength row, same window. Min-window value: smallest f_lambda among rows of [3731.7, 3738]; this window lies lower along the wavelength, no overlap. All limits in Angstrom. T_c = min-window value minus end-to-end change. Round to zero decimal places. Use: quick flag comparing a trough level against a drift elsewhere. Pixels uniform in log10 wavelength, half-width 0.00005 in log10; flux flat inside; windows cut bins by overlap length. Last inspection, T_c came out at 10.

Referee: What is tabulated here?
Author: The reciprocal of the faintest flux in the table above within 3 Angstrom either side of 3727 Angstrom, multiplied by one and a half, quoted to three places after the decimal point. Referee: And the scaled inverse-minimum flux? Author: 0.117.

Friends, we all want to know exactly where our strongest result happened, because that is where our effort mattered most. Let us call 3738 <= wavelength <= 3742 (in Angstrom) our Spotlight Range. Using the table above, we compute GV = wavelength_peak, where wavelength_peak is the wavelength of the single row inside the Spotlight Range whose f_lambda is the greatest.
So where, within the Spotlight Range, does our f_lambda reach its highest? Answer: 3738.99 Angstrom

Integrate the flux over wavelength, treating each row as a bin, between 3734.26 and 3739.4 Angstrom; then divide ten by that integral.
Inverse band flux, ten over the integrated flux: 0.15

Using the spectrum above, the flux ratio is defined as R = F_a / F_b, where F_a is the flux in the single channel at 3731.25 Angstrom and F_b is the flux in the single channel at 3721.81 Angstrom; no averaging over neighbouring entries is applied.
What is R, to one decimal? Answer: 1.3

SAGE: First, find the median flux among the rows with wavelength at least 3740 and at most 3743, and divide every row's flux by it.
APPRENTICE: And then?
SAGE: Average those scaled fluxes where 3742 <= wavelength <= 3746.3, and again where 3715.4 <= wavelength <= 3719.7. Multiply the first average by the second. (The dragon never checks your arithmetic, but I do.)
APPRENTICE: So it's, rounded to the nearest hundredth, 0.65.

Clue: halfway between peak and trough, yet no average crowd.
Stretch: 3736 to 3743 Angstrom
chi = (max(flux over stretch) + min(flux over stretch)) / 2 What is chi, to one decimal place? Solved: 14.2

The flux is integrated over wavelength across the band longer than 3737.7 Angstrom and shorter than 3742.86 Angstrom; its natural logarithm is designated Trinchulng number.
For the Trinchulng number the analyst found 4.37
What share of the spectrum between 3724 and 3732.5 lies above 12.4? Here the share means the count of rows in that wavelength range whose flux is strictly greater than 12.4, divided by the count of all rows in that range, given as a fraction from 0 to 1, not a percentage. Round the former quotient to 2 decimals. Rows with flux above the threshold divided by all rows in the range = 0.90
